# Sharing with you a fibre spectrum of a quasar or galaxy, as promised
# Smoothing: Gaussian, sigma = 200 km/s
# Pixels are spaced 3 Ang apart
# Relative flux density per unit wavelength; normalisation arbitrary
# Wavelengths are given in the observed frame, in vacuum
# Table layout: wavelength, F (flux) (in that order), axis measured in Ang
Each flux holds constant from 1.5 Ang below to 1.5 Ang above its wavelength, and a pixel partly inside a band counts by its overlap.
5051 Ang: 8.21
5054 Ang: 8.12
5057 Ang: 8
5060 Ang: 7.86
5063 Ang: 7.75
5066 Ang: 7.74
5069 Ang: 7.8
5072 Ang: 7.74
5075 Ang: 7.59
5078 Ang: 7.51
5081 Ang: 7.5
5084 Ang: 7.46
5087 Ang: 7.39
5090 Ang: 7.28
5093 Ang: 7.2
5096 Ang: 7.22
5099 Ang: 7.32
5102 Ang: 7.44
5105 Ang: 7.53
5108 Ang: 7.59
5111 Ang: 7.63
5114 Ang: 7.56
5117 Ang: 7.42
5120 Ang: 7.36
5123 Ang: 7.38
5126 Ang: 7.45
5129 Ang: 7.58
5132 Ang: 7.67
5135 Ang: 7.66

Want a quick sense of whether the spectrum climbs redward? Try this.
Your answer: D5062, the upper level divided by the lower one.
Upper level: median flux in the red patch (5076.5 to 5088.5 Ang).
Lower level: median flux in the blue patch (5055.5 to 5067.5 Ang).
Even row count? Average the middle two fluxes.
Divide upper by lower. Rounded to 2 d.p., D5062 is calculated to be 0.96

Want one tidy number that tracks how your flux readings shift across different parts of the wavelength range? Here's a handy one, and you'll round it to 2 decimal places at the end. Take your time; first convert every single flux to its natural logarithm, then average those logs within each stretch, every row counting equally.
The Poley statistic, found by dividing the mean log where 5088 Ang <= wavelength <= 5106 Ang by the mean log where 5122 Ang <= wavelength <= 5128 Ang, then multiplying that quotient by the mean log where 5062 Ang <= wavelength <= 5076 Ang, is 2.03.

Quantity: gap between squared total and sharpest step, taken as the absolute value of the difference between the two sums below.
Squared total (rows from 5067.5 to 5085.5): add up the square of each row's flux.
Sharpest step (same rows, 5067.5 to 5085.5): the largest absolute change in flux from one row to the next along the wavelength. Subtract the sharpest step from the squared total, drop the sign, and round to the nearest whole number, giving 347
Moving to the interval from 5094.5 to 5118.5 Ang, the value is 446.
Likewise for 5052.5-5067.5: 312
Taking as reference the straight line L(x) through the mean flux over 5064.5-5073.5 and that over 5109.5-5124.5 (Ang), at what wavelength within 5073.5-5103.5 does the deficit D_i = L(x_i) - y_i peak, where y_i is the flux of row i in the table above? 5093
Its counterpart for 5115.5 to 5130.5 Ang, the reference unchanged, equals 5120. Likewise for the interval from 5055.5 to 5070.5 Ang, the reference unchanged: 5063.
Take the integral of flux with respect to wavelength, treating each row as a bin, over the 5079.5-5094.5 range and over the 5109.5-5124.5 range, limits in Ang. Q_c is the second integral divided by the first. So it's 1.01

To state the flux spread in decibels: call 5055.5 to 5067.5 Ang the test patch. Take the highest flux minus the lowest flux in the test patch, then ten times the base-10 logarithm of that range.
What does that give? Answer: -5.9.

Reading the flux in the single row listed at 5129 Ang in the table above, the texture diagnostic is 7.58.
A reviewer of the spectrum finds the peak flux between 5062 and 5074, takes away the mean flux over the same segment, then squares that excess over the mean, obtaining 0.002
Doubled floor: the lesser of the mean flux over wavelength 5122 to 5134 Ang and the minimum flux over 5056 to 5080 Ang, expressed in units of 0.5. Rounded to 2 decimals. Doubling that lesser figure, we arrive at 15.02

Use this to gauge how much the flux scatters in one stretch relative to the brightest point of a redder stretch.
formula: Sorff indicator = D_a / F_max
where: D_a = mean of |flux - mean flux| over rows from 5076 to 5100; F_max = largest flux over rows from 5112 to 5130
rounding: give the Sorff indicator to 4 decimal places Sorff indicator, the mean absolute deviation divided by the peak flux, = 0.0139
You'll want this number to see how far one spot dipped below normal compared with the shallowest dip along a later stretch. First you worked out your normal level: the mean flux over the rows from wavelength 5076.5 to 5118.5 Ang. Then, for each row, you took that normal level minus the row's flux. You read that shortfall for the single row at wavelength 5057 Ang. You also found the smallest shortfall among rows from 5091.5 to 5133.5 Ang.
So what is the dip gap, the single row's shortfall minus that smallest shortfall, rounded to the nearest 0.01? -0.33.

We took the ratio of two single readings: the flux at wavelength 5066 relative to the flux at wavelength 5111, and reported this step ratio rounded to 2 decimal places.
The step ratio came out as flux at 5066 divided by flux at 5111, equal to 1.01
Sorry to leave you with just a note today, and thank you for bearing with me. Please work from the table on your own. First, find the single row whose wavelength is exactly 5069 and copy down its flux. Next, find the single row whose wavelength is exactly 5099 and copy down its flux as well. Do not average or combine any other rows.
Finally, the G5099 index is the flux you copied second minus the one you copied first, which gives -0.5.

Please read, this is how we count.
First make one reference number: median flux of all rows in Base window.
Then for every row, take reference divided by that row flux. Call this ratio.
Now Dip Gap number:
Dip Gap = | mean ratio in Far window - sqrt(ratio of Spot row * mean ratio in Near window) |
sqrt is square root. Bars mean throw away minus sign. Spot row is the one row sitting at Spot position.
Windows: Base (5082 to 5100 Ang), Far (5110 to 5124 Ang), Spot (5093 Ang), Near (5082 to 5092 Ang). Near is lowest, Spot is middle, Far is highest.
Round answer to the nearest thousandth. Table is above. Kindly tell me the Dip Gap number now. 0.024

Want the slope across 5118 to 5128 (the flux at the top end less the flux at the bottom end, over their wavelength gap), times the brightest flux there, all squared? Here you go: 0.01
